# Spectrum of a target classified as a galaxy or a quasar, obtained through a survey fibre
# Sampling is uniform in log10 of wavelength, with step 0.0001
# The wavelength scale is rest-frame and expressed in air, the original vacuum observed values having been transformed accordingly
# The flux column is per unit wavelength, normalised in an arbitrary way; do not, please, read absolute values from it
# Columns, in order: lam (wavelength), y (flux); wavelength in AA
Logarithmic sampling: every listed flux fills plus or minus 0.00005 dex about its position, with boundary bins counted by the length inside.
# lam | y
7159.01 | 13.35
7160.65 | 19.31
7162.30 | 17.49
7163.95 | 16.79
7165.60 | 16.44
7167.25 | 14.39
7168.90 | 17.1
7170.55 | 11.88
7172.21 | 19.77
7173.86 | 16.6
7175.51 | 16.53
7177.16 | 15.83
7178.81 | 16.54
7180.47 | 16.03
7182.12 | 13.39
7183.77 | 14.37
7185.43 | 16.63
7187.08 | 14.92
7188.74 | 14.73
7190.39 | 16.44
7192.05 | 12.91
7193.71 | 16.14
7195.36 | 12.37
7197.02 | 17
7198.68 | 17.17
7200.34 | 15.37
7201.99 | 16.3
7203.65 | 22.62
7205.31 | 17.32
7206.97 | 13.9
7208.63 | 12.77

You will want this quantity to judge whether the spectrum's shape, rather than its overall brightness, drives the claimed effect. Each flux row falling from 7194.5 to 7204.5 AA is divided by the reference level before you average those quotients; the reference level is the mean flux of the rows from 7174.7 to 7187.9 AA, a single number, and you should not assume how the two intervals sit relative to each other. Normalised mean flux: 1.08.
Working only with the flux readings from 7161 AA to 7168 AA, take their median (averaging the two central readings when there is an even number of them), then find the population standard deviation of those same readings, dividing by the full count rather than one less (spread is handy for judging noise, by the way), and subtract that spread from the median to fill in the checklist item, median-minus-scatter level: 15.5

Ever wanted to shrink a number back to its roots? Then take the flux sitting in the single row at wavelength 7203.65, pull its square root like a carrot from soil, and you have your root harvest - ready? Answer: 4.76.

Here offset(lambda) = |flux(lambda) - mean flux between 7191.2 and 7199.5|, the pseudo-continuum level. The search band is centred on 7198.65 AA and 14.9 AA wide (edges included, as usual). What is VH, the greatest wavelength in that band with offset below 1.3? 7201.99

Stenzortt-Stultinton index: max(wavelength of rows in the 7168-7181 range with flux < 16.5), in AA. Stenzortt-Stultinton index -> 7180.47 AA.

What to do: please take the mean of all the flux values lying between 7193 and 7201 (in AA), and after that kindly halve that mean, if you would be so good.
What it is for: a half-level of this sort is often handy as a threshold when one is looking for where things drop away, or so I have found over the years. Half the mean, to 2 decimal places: 7.80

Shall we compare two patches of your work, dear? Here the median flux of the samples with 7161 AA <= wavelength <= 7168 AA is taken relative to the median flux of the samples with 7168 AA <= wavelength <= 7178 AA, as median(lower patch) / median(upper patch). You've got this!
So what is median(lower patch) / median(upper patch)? 1.00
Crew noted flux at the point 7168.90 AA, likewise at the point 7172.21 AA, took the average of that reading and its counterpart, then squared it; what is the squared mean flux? 340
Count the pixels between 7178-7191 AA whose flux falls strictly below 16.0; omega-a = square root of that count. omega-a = 2.0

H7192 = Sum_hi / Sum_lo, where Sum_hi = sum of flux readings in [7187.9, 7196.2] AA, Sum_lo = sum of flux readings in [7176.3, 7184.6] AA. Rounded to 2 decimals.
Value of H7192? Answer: 0.95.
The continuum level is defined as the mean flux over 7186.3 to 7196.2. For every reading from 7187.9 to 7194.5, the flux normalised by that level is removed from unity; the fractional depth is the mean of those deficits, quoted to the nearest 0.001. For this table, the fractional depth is -0.032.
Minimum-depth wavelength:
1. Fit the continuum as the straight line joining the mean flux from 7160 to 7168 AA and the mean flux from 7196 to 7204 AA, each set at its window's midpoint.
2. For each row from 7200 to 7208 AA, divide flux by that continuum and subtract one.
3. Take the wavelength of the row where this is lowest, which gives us 7206.97 AA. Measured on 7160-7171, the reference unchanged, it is 7170.55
